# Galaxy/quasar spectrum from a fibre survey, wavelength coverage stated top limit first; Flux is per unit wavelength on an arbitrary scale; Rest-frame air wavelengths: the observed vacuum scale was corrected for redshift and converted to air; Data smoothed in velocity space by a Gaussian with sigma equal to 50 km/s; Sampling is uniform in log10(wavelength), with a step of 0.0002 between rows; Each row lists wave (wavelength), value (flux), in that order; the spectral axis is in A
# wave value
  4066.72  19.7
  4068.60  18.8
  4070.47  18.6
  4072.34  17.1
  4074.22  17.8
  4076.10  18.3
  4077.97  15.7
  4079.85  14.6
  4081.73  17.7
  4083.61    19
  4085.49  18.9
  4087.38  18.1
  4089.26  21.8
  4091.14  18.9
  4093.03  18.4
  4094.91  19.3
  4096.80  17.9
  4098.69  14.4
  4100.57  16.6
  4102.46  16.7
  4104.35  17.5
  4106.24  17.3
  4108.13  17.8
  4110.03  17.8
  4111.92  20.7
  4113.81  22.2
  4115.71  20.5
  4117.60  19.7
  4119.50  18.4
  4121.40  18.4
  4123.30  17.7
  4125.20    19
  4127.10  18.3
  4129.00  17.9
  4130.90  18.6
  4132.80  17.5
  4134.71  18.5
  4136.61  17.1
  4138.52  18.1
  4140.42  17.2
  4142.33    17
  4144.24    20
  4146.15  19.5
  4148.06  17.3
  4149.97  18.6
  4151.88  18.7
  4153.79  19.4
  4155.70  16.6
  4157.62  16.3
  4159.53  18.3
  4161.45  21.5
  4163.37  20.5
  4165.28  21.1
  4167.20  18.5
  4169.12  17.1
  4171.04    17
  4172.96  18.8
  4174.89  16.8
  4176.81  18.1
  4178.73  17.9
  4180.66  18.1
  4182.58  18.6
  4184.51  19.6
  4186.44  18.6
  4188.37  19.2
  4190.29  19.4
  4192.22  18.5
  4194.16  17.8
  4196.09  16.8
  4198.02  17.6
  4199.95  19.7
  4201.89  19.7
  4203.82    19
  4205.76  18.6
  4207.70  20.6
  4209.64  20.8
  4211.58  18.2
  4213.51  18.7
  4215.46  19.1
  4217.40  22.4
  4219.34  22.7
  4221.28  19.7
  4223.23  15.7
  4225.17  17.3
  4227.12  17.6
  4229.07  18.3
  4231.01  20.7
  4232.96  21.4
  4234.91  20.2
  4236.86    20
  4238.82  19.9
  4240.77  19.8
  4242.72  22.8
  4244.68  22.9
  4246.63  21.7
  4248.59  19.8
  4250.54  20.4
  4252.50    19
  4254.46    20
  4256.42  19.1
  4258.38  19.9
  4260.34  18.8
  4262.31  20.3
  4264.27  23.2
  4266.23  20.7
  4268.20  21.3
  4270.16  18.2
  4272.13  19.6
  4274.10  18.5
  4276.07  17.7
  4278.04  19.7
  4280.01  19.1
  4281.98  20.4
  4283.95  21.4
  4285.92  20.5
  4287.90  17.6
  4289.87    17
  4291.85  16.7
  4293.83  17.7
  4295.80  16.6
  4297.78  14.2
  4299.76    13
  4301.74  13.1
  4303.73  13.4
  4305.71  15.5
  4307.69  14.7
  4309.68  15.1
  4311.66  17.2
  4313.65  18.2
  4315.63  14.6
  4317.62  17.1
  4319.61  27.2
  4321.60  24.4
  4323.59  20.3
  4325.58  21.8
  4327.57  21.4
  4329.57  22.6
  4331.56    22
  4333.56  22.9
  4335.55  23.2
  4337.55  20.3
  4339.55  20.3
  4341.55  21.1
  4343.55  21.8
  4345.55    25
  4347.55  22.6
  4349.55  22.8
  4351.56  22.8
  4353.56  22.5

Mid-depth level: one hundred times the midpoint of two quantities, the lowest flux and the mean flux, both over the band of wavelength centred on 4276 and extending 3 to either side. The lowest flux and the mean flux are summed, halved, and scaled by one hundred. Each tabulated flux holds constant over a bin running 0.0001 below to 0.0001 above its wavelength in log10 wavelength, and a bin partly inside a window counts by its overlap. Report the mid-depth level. 1817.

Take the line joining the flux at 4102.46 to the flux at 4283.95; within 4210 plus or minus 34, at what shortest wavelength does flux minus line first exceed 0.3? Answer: 4184.51 A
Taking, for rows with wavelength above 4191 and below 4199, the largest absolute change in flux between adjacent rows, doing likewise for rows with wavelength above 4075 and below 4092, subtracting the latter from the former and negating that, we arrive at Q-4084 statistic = 2.7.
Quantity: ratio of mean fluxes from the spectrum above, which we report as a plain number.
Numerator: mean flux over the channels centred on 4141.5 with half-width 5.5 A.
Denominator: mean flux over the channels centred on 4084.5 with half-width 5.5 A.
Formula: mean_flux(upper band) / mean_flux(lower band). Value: 0.99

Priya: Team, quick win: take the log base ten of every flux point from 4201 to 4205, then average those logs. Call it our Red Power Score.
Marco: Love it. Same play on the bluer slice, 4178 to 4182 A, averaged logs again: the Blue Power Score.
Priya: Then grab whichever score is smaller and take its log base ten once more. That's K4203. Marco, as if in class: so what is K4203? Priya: 0.099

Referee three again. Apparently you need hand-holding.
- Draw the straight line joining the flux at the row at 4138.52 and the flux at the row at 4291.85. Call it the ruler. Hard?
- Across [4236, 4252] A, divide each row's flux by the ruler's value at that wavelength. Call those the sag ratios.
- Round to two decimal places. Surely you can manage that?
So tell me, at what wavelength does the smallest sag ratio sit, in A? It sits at 4240.77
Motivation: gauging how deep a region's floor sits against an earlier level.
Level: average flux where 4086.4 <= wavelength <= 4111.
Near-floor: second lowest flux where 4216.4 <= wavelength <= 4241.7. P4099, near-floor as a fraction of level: 0.97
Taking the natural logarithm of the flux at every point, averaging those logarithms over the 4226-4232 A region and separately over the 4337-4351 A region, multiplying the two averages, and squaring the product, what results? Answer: 82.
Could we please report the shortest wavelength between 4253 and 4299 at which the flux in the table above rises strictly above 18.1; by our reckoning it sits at 4254.46 A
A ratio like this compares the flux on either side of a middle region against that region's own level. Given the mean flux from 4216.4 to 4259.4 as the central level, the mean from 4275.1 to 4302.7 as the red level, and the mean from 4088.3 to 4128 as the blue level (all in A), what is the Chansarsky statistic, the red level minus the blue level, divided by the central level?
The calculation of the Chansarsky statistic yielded -0.05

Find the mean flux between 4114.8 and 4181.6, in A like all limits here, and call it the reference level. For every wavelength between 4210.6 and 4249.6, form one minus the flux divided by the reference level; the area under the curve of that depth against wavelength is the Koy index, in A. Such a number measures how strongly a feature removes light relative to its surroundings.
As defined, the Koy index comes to -3.3 A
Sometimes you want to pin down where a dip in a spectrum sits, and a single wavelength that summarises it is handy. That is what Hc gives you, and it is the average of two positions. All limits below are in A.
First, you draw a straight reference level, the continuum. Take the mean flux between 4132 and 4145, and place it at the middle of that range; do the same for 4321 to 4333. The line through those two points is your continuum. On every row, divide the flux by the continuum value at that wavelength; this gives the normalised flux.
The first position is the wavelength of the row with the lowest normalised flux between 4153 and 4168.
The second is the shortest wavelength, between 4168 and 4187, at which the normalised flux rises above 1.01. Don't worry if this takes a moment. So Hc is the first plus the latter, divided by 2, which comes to 4171.1 A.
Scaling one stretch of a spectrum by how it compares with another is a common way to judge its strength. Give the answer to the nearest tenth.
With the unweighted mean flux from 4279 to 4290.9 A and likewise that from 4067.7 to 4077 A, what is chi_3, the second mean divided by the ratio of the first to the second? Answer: 17.0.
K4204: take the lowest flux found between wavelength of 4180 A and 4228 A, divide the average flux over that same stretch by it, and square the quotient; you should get 1.46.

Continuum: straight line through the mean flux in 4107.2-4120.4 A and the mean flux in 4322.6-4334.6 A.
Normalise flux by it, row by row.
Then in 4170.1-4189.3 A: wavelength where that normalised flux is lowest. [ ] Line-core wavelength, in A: 4174.89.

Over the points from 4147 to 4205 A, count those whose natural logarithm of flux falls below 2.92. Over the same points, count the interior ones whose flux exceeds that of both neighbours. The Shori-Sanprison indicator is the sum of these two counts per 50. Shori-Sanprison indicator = 0.44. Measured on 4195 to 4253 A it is 0.24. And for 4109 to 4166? 0.48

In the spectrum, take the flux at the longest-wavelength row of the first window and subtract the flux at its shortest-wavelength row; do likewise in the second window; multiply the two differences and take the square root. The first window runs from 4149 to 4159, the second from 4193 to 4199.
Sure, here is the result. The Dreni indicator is 0.7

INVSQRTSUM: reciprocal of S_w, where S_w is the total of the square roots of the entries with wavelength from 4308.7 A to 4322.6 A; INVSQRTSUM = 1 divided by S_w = 0.033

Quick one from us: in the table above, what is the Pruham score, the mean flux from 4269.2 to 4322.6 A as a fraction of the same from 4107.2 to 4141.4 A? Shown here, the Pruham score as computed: 0.95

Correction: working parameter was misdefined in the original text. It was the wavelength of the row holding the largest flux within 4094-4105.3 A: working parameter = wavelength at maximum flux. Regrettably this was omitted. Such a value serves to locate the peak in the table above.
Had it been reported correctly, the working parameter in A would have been 4094.91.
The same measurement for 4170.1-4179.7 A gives 4172.96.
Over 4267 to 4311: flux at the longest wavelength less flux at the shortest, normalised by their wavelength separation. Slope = -0.15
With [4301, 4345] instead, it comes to 0.21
